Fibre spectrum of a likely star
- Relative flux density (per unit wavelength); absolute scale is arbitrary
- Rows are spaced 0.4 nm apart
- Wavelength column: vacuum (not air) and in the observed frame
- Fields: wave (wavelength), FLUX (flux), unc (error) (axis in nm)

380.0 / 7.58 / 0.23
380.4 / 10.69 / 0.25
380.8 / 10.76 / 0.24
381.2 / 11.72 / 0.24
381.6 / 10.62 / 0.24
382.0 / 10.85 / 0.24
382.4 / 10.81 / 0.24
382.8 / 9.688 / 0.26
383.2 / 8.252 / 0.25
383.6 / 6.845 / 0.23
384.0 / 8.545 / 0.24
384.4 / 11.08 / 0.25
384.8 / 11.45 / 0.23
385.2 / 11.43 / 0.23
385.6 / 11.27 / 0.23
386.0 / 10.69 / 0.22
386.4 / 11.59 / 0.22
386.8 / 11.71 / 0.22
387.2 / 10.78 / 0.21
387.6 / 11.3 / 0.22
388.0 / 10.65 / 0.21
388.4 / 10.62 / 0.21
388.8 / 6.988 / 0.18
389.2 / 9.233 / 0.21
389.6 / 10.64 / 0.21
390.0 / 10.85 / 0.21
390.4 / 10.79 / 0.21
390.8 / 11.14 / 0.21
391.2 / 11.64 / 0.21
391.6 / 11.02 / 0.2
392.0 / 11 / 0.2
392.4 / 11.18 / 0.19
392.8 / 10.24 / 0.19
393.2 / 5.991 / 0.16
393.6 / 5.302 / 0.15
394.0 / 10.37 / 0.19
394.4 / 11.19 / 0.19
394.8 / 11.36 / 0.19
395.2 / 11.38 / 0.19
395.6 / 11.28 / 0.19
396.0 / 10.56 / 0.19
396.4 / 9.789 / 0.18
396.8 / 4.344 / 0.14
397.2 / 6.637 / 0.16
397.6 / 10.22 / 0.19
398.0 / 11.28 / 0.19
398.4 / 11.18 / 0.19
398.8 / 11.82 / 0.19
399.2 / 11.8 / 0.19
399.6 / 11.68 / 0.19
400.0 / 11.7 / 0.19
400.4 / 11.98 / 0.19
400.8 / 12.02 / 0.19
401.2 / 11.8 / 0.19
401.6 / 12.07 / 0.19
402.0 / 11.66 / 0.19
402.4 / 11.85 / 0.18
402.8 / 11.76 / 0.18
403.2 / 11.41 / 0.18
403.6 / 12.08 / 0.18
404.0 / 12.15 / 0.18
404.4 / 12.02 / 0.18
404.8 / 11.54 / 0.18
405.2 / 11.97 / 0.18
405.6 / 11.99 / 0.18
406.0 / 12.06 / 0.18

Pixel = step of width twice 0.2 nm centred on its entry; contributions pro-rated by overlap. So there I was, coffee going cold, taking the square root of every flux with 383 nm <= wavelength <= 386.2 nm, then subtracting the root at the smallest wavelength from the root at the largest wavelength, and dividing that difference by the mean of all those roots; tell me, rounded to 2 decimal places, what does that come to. 0.13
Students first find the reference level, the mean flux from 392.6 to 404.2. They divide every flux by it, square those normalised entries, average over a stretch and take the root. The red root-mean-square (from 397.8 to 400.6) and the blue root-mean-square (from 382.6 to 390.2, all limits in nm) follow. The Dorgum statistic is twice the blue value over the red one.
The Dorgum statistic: 1.77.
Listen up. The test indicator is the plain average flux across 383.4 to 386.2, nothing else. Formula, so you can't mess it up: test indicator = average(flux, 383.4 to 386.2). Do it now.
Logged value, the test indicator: 10.2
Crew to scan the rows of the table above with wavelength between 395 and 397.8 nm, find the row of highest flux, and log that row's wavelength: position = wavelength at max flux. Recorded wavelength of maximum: 395.2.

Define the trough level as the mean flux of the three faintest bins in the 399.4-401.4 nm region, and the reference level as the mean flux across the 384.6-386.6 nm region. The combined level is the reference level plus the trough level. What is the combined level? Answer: 23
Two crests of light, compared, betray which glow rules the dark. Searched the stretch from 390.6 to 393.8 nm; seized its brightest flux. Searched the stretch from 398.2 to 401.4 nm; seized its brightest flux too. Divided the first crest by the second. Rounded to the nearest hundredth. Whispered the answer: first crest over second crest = 0.97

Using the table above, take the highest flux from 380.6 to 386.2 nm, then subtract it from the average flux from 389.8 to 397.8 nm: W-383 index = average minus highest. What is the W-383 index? -1.9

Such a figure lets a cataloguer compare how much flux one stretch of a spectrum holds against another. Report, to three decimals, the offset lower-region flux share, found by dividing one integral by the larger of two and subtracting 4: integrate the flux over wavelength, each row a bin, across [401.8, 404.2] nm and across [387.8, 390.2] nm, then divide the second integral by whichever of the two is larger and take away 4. -3.168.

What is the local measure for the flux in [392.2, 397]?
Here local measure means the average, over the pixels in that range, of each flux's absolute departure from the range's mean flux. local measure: 2.10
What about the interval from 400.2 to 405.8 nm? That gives 0.18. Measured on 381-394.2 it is 1.25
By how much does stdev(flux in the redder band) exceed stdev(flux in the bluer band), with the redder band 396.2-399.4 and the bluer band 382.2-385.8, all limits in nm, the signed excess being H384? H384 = 1.0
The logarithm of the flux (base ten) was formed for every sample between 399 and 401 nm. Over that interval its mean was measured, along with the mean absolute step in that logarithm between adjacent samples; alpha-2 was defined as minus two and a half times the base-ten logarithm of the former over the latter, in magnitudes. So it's -6.0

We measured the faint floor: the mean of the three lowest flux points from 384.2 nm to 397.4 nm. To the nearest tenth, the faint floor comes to 5.2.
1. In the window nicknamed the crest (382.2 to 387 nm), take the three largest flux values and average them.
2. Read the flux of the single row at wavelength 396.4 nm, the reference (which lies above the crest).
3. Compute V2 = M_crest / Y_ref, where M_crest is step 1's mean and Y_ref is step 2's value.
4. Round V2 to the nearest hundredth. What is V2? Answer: 1.18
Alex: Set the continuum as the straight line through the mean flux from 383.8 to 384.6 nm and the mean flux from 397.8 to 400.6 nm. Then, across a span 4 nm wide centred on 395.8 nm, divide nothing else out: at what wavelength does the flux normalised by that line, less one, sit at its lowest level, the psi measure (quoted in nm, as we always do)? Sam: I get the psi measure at 396.8 nm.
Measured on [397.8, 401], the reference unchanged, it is 398.4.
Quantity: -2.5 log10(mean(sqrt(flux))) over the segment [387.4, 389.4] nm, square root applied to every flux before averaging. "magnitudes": -1.23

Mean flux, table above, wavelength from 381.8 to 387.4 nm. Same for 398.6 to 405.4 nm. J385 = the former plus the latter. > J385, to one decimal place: 22.2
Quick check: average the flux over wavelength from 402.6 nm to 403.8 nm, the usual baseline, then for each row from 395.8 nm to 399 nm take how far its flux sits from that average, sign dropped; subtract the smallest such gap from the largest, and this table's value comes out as 7.3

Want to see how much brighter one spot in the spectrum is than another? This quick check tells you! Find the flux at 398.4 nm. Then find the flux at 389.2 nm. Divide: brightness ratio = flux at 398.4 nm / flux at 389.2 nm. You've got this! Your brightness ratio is 1.21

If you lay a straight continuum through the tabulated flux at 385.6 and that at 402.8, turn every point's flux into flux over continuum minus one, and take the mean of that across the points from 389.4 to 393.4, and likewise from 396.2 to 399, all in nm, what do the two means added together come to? -0.283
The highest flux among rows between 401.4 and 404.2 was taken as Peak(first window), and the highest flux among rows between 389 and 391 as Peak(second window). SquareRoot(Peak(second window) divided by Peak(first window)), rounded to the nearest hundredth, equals 0.96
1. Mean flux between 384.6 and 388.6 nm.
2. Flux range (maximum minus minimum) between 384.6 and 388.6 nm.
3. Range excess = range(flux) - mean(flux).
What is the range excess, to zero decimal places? -10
